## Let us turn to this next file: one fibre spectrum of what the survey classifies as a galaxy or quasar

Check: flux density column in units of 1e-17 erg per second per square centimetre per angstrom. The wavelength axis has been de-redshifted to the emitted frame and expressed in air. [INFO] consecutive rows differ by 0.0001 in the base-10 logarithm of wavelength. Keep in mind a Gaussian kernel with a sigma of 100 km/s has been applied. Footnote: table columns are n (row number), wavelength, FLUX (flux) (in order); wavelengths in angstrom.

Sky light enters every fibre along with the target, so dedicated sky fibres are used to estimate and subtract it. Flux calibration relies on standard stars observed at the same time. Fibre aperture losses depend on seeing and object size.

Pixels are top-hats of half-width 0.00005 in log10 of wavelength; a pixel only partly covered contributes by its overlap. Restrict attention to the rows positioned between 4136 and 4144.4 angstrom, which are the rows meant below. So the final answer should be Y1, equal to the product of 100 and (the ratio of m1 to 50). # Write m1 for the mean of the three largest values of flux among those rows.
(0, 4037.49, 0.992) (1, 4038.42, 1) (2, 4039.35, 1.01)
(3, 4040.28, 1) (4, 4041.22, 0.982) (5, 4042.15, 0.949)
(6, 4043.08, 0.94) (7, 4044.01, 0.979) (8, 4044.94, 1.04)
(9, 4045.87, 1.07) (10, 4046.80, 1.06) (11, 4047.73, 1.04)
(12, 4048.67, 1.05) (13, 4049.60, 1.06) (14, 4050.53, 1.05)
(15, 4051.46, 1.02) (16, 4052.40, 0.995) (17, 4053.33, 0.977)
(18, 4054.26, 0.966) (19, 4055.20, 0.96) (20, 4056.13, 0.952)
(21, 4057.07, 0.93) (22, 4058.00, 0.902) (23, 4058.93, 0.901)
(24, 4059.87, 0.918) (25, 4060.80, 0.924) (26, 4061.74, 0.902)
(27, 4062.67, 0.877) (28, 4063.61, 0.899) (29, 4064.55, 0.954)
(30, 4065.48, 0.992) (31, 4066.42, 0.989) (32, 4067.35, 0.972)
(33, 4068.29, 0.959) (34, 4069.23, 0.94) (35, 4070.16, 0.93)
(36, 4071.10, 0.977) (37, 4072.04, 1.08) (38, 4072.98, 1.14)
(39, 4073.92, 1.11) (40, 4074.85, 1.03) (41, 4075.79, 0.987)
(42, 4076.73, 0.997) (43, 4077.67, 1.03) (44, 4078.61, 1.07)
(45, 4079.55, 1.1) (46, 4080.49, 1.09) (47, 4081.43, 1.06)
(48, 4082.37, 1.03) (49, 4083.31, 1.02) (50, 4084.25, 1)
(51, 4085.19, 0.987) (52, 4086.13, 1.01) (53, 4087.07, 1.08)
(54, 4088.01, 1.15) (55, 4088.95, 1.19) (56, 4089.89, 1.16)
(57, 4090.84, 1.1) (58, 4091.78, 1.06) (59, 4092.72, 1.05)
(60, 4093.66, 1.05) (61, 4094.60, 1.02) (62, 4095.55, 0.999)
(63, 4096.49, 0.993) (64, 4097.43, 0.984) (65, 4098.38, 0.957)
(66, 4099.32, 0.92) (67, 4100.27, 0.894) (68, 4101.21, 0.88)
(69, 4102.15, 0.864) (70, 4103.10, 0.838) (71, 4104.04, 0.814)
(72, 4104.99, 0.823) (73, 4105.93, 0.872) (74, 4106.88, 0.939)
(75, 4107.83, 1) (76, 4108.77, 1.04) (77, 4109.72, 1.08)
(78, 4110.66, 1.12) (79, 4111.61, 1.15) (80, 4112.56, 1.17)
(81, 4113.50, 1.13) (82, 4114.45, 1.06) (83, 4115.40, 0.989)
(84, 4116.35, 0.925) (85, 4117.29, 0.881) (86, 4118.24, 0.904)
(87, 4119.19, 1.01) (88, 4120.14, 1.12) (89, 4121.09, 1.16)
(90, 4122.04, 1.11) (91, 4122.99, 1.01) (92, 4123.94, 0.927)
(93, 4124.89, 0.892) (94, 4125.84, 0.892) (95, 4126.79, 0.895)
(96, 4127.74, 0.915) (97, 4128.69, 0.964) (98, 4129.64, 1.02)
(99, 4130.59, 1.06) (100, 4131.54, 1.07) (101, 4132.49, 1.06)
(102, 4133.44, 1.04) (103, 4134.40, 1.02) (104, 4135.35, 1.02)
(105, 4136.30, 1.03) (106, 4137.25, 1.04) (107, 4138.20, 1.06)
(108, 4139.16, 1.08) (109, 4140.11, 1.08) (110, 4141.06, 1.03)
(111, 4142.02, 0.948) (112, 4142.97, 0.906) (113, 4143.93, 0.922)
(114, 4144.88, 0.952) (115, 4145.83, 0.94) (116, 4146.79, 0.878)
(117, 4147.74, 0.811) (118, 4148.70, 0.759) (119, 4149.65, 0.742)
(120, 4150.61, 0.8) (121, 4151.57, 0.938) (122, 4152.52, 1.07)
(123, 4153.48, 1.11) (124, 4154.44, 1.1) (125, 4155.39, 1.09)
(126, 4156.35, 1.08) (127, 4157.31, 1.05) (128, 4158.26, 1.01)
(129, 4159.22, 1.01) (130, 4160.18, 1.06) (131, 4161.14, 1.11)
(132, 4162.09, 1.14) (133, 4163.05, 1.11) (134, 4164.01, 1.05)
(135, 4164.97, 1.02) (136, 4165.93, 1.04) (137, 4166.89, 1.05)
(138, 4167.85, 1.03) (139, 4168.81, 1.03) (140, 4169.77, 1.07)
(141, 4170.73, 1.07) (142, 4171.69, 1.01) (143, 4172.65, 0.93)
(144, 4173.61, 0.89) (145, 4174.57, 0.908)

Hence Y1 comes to 2.15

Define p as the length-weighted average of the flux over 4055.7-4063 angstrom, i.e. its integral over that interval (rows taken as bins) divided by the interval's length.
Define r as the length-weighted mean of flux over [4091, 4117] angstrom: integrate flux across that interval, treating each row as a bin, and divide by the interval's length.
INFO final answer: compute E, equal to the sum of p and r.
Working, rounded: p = 0.91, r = 0.99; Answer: 1.901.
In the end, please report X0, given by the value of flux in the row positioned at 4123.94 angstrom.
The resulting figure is 0.927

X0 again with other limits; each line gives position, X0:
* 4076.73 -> 0.997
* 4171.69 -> 1.01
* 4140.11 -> 1.08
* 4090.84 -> 1.1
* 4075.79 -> 0.987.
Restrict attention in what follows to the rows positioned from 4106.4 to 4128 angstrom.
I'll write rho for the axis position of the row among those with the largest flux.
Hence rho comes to 4112.56 angstrom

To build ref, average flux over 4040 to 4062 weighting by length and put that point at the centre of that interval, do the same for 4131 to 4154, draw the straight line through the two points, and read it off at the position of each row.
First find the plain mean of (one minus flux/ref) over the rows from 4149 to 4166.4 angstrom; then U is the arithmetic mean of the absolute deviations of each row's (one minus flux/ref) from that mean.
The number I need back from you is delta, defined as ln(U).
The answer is -2.58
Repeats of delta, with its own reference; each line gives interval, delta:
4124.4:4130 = -3.15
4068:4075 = -2.65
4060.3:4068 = -3.24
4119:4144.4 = -2.75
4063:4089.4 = -2.83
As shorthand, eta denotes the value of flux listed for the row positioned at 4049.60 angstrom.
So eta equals 1.06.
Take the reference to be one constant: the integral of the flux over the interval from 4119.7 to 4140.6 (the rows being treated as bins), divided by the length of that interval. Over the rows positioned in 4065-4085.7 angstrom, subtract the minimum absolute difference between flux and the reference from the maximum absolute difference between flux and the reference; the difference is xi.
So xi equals 0.12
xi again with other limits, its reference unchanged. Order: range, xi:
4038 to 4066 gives 0.14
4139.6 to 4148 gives 0.20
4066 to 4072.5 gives 0.06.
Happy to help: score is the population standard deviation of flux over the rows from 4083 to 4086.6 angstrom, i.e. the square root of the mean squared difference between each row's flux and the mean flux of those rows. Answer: 0.012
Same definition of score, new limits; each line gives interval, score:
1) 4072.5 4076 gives 0.061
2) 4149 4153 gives 0.127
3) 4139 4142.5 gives 0.054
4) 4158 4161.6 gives 0.041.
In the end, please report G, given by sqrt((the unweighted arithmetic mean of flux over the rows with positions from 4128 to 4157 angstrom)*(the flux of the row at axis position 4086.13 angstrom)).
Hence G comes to 1.00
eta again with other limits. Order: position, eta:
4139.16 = 1.08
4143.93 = 0.922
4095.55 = 0.999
